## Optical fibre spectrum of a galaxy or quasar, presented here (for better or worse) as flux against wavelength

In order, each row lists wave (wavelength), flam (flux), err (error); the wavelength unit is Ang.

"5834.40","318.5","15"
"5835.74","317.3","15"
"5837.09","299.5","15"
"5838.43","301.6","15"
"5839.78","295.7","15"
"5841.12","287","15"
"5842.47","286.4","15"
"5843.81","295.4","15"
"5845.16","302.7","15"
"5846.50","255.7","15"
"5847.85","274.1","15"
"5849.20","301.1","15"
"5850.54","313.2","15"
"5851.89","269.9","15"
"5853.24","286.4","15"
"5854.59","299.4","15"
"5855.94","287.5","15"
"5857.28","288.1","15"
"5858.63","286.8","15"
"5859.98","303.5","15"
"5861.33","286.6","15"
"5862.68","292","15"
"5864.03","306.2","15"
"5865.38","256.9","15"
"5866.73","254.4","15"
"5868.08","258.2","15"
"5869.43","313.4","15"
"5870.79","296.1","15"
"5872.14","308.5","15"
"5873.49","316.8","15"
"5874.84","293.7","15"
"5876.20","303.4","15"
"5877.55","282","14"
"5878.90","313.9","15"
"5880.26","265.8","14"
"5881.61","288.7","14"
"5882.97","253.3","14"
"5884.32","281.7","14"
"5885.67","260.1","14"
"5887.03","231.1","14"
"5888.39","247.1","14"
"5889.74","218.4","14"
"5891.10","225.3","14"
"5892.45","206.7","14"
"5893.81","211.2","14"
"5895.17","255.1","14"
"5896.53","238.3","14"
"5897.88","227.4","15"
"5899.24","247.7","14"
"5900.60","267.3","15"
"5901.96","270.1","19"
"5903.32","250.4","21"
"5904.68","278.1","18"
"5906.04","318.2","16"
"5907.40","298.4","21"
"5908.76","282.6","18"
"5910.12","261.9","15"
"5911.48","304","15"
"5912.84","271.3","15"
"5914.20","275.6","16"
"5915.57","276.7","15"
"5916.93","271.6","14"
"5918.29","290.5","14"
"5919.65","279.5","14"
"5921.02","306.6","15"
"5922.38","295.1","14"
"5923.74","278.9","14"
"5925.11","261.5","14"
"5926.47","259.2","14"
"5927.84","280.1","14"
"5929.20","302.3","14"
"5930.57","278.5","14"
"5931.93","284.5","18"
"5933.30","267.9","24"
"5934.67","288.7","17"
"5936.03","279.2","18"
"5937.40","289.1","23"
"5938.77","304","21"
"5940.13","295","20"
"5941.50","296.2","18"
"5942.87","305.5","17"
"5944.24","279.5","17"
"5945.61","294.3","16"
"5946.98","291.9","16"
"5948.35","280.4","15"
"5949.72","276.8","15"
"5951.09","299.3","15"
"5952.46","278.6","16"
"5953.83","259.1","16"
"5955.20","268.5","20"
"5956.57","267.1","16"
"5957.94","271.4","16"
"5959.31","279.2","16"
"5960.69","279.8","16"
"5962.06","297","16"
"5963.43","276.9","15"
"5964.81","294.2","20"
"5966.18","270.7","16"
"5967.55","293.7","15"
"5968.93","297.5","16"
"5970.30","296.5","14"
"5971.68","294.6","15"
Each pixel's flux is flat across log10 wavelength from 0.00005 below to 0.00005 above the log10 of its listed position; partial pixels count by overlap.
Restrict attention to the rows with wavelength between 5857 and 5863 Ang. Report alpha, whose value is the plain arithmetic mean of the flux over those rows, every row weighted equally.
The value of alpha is 291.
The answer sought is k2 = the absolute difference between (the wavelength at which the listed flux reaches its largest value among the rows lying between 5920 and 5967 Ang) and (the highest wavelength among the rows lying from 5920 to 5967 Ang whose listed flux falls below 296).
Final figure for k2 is 45.2 Ang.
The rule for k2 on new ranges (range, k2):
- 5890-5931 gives 24.5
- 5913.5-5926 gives 4.1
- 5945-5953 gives 1.4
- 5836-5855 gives 2.7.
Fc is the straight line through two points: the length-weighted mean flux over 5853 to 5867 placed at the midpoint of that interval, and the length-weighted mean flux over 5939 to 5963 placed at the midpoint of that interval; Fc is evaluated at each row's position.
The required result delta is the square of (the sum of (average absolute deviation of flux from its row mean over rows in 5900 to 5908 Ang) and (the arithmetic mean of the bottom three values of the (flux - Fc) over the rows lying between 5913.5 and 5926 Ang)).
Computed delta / 10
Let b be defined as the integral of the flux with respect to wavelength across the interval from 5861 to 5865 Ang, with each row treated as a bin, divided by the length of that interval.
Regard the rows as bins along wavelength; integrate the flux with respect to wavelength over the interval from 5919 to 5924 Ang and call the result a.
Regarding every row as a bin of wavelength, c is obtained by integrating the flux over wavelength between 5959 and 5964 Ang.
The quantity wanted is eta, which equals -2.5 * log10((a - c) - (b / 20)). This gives -3.40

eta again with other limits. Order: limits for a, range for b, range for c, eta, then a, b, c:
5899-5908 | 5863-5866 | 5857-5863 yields -7.16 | 2491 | 283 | 1749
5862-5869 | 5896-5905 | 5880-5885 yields -6.84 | 1926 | 254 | 1367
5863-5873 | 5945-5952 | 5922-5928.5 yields -7.57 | 2857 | 288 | 1780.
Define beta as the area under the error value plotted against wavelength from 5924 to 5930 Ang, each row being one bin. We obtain 84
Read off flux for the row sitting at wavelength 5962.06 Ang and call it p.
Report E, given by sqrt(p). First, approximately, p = 297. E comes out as 17.2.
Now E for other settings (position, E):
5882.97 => 15.9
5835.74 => 17.8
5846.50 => 16.0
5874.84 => 17.1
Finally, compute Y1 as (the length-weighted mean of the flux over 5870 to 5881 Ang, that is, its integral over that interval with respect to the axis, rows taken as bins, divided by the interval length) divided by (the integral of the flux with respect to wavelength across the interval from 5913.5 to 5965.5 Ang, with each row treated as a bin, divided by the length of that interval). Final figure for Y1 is 1.05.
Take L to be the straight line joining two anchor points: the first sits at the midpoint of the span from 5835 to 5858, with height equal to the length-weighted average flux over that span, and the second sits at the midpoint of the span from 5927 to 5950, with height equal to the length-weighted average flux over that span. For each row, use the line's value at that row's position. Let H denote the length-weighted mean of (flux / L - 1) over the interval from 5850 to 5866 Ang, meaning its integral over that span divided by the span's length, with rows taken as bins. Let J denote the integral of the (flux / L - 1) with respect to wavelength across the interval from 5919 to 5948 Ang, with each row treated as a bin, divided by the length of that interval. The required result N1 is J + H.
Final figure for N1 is -0.011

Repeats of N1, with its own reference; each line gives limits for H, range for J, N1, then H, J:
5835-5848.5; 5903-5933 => -0.024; -0.001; -0.022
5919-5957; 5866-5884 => -0.022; -0.014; -0.009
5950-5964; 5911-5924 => -0.046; -0.032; -0.013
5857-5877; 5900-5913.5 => -0.031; 0.000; -0.031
